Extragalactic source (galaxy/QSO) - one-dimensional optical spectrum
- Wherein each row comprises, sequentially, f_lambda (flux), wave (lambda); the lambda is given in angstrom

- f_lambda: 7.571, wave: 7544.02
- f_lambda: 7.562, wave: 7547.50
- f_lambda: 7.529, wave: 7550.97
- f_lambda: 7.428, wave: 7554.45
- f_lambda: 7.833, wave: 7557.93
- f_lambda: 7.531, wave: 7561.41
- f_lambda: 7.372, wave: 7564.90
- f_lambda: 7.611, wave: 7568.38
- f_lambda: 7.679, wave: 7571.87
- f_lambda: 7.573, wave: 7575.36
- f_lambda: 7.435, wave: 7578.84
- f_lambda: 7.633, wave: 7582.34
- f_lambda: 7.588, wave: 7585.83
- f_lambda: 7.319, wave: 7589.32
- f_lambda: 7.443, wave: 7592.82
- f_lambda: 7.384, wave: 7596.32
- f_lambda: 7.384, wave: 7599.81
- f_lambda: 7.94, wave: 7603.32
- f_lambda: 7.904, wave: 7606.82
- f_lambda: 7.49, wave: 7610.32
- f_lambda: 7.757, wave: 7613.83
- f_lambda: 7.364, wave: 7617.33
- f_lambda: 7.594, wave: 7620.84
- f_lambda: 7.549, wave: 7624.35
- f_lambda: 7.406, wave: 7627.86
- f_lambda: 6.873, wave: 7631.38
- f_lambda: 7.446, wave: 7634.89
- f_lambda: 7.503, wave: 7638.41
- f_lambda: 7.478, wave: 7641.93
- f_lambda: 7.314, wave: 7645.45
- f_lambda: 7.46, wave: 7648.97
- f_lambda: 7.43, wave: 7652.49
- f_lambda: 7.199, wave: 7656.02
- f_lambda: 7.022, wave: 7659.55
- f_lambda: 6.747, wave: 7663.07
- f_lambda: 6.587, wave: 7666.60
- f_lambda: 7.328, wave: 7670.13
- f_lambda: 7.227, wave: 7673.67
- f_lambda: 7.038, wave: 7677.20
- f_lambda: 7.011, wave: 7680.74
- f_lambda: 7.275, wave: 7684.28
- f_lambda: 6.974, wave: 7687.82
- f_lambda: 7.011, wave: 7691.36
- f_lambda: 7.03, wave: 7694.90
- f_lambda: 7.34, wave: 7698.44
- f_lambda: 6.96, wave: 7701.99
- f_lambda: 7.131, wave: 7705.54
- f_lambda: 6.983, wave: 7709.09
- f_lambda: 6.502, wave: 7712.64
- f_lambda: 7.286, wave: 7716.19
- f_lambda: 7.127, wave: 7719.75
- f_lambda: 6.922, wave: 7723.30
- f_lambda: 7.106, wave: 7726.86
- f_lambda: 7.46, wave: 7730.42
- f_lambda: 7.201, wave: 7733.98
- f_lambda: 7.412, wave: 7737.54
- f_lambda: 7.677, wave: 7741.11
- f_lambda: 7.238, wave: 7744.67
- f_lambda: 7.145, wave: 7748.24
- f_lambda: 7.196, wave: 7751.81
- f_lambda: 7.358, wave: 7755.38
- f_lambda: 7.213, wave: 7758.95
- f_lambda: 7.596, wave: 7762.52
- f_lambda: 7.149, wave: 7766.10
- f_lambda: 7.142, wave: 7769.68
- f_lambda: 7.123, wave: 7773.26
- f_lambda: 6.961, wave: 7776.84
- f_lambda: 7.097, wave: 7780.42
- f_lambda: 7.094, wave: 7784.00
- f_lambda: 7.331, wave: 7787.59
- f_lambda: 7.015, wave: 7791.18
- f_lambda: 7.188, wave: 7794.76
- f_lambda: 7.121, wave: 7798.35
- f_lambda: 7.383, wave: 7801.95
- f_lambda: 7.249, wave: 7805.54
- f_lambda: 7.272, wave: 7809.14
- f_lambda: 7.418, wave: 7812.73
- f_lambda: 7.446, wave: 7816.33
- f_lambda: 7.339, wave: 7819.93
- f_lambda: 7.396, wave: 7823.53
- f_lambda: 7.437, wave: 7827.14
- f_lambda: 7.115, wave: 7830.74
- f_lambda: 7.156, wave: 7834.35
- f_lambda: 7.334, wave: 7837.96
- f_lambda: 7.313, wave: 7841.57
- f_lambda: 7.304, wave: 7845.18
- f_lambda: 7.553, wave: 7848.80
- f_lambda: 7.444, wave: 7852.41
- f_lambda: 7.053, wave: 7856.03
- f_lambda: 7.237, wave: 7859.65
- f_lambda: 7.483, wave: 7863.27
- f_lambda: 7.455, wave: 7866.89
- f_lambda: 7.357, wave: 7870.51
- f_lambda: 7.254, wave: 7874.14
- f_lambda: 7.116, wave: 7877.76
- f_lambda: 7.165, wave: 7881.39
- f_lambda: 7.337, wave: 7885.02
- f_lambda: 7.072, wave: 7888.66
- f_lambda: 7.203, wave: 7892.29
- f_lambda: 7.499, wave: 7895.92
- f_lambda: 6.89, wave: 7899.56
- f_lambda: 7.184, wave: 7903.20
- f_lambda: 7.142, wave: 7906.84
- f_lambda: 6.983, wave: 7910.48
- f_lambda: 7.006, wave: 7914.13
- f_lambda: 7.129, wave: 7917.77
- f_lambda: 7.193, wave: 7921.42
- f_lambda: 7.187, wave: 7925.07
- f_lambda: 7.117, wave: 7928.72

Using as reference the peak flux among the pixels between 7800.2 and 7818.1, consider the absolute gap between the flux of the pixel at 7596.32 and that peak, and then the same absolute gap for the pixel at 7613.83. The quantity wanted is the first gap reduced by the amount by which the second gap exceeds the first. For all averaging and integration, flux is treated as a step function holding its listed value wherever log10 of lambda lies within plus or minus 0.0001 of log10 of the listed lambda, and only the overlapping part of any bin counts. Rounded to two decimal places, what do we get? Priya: -0.19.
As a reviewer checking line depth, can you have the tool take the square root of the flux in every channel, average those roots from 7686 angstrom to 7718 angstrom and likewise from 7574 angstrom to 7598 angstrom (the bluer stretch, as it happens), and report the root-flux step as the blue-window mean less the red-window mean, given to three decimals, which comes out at 0.085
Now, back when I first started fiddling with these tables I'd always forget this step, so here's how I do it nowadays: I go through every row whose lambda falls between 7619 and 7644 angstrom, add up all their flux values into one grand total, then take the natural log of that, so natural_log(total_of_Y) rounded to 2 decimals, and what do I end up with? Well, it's 3.95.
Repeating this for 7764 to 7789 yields 3.91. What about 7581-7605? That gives 3.96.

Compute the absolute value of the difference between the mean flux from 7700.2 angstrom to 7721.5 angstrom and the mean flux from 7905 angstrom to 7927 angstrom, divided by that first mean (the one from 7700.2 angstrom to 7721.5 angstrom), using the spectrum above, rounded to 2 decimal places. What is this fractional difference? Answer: 0.02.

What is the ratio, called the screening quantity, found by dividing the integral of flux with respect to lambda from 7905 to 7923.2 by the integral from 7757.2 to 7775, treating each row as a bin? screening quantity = 1.00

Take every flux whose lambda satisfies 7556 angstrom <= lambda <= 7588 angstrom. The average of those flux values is 7.58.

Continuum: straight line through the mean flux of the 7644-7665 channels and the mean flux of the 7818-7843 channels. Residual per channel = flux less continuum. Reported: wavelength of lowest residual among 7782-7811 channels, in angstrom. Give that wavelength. 7791.18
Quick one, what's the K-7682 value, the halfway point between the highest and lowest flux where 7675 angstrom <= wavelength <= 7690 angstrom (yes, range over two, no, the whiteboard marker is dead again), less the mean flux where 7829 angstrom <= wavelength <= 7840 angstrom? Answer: -0.08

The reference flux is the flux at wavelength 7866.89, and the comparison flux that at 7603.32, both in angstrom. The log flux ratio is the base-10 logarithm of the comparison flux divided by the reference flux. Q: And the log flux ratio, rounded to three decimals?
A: 0.027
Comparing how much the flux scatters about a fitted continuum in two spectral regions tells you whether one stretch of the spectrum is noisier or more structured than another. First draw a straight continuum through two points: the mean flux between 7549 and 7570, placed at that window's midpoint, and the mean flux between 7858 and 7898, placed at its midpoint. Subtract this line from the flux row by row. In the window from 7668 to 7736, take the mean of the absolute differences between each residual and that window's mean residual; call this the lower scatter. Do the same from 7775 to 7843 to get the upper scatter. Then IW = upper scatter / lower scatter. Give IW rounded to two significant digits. 0.85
